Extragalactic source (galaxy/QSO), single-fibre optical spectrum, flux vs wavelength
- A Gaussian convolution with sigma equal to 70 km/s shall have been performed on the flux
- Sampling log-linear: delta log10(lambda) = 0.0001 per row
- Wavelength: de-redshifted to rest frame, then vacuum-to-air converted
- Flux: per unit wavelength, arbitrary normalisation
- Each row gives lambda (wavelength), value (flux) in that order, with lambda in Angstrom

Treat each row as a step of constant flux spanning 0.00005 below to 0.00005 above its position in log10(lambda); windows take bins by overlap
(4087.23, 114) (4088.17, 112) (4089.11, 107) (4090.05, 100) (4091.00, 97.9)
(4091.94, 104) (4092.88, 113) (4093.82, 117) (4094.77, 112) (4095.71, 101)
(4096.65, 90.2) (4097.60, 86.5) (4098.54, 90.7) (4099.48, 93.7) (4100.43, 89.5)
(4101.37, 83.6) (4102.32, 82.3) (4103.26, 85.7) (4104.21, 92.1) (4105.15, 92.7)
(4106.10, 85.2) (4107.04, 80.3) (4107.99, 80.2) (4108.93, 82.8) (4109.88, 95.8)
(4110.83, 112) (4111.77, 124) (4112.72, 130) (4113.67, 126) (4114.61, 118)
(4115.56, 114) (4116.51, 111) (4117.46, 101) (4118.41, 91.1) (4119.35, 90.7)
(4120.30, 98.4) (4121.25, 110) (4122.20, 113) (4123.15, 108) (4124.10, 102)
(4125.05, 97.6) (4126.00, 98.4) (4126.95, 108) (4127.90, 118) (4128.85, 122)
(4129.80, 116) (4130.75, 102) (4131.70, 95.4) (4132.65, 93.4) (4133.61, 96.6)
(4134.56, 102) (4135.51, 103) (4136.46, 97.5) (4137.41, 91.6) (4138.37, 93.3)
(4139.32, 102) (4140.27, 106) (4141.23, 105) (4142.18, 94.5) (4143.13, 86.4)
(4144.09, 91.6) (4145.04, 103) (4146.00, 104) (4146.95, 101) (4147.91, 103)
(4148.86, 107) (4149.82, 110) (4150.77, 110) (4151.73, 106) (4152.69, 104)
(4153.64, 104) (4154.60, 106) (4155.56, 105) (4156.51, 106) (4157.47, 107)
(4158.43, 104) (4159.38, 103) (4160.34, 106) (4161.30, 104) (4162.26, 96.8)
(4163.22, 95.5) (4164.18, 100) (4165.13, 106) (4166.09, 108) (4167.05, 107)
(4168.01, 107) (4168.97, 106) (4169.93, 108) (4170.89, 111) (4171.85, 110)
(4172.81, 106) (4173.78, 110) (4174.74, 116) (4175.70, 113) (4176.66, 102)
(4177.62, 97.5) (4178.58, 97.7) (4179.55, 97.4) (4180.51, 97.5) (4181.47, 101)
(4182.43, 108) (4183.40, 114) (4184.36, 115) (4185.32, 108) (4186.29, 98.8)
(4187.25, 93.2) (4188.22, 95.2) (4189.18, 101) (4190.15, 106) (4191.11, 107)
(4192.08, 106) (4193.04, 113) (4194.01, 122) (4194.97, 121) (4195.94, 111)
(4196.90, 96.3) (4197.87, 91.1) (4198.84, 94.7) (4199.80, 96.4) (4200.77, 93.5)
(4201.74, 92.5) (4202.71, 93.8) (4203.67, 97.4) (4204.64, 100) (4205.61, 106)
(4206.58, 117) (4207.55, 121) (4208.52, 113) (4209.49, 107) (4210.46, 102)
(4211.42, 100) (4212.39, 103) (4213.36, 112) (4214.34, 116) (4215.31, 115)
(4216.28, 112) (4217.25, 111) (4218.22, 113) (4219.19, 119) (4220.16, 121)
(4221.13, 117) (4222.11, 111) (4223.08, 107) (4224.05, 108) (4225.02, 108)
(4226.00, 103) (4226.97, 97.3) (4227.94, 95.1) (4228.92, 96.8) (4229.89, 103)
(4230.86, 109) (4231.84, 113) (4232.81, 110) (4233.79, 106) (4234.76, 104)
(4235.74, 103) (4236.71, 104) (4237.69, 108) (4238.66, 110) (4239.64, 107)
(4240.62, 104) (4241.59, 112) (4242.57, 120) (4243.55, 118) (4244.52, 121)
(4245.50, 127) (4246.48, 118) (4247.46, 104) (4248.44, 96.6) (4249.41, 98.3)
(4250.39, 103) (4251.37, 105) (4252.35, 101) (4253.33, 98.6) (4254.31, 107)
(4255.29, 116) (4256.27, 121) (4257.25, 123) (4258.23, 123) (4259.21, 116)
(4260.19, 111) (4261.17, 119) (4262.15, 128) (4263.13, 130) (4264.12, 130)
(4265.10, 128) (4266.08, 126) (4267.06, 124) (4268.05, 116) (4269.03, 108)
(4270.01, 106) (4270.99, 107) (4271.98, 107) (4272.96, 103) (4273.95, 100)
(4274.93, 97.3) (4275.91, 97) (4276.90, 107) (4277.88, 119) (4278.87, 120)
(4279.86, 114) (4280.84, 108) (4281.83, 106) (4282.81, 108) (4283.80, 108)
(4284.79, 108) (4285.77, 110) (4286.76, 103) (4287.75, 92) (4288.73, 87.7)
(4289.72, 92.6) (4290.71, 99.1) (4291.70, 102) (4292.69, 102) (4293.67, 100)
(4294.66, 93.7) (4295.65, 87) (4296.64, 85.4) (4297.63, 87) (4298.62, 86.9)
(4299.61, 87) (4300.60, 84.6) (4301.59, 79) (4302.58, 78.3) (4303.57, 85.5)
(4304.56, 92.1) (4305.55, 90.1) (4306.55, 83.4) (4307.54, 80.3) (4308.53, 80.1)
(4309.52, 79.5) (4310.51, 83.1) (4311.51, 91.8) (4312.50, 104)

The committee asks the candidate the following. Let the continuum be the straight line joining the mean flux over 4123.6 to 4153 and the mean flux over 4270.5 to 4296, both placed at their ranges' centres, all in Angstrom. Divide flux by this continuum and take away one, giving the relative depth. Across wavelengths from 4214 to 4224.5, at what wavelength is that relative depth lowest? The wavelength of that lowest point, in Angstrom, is 4223.08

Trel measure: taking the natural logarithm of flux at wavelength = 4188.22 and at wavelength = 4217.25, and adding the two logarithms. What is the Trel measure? 9.27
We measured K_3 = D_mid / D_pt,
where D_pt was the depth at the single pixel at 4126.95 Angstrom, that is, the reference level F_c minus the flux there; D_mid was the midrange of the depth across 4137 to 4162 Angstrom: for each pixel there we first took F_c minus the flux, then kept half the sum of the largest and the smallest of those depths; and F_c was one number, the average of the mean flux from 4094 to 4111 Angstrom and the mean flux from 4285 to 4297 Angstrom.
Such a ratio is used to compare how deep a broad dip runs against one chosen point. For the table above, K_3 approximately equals 0.3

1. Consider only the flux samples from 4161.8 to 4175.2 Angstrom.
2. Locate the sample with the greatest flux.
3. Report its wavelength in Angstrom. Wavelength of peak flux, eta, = 4174.74 Angstrom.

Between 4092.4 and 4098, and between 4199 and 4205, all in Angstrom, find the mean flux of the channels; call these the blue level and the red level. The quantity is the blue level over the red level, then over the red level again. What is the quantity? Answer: 0.0113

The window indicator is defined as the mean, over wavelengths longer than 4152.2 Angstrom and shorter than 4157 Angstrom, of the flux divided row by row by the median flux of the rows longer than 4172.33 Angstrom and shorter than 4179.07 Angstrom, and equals 0.99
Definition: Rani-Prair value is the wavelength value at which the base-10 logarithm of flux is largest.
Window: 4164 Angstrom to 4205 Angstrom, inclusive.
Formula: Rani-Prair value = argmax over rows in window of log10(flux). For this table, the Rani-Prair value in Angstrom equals 4194.01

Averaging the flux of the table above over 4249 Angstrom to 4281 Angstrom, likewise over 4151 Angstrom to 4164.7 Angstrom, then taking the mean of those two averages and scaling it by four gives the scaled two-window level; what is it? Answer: 432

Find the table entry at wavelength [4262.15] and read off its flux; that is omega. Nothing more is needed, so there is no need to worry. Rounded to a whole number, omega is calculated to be 128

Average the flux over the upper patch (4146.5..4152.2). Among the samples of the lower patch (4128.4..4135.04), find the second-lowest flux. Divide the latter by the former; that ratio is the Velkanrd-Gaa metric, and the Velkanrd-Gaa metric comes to 0.90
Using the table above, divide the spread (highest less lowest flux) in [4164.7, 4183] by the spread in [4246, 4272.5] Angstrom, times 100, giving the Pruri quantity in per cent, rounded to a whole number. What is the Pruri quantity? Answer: 56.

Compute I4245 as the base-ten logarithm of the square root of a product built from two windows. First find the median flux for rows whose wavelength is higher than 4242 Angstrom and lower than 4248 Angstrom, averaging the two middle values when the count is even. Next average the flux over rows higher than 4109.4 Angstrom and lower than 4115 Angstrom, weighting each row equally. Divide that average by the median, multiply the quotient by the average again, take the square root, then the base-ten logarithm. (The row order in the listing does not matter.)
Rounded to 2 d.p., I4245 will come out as 1.03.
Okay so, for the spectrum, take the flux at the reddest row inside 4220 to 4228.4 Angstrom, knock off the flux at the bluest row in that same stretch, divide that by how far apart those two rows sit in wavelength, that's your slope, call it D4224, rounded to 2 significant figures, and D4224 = -3.3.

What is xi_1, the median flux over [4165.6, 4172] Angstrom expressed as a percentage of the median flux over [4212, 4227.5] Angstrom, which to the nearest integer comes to 97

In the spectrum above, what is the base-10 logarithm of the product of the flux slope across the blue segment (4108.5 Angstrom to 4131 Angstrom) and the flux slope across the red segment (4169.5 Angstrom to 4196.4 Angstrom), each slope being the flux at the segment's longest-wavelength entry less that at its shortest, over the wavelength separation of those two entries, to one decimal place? -1.0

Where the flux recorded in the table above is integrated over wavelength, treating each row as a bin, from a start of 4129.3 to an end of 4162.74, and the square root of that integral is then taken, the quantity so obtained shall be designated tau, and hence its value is 58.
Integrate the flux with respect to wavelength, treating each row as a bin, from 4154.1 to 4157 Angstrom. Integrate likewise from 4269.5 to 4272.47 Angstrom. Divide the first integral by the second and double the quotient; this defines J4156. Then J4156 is 1.9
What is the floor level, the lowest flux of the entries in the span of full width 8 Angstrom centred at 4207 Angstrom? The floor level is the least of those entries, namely 97.4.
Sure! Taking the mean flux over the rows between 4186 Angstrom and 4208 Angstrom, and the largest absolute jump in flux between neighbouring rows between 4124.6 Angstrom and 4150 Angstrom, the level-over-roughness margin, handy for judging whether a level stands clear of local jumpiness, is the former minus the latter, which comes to 89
